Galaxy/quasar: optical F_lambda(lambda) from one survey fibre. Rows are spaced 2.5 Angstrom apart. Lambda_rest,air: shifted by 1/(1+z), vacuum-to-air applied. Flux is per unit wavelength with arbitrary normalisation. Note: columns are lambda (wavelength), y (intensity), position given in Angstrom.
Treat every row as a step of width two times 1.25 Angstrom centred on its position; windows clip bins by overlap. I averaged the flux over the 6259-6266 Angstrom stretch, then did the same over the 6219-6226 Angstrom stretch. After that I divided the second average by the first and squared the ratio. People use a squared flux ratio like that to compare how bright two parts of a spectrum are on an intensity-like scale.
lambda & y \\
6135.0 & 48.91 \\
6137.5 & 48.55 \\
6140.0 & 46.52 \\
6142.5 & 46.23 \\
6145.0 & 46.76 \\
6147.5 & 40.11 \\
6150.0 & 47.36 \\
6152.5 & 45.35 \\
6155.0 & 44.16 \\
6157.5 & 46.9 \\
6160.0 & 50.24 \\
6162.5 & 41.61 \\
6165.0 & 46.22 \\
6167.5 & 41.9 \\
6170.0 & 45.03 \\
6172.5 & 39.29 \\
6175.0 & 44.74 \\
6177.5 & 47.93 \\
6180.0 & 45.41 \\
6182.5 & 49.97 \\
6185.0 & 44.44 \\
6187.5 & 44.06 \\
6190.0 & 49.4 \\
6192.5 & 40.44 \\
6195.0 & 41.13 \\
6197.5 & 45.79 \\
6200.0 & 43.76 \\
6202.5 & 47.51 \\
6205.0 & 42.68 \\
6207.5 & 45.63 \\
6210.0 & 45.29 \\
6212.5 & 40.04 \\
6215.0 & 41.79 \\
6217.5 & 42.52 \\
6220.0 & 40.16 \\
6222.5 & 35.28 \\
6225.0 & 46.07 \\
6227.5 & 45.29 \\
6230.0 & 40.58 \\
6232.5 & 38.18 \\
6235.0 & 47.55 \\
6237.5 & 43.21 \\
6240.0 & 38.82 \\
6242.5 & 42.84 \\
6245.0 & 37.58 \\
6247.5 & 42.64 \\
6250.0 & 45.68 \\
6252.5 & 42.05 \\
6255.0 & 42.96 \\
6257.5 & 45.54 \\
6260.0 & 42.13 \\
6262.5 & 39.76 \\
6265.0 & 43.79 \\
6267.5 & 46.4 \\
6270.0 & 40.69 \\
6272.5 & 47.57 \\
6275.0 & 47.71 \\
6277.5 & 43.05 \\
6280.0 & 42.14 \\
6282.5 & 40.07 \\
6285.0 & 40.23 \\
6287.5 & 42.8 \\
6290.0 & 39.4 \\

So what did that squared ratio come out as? 0.93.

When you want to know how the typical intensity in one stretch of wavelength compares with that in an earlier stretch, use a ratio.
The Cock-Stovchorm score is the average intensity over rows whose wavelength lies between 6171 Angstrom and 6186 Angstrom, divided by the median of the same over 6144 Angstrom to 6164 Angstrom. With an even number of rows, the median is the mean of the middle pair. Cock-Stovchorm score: 0.984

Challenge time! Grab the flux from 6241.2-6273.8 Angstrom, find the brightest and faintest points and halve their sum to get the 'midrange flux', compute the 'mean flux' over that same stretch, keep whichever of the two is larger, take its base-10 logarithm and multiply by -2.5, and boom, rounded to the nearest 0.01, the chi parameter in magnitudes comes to -4.08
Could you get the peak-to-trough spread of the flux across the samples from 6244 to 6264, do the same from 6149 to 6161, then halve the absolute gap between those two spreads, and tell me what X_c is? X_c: 1.0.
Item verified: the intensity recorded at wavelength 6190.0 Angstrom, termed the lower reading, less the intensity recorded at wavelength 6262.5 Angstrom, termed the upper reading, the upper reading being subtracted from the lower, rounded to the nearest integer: 10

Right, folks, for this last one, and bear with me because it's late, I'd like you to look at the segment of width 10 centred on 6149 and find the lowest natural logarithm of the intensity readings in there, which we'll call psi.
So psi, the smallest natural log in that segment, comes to 3.69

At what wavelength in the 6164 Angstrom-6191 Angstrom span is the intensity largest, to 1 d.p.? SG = 6182.5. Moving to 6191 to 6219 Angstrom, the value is 6202.5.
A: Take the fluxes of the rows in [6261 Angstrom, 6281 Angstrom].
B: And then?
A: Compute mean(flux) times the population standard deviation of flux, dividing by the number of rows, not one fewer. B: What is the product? 126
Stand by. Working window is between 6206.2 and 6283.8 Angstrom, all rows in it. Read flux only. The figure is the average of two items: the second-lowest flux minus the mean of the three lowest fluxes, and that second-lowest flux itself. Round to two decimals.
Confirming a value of 19.07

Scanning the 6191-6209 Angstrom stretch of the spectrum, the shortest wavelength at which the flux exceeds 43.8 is 6197.5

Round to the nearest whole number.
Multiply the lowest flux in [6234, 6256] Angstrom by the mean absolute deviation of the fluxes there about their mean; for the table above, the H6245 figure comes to 78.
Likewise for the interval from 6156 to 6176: 105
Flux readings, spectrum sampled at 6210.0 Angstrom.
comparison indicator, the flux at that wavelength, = 45.29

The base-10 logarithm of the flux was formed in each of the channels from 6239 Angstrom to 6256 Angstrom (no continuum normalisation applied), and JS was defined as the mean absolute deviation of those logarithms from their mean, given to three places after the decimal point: 0.022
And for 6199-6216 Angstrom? 0.020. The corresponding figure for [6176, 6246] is 0.030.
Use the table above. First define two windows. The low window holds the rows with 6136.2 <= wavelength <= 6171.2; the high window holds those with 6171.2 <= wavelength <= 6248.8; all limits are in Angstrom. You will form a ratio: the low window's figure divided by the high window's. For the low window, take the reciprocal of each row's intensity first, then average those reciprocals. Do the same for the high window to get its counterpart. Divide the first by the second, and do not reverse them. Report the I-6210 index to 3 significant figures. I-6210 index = 0.947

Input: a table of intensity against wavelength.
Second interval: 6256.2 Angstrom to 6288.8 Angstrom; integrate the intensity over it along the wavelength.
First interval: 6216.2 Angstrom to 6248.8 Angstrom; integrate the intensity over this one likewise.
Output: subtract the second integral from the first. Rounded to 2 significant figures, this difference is -53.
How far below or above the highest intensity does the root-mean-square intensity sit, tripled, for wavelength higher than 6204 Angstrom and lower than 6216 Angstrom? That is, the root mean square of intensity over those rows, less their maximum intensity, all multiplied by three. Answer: -7.5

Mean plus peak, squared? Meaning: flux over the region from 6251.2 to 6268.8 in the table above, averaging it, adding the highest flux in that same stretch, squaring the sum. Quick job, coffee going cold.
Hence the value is 8034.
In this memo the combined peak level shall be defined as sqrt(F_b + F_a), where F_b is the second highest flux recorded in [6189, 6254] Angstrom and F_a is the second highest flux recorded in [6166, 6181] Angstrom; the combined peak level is 9.64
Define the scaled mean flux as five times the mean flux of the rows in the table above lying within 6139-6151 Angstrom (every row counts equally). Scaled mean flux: 227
